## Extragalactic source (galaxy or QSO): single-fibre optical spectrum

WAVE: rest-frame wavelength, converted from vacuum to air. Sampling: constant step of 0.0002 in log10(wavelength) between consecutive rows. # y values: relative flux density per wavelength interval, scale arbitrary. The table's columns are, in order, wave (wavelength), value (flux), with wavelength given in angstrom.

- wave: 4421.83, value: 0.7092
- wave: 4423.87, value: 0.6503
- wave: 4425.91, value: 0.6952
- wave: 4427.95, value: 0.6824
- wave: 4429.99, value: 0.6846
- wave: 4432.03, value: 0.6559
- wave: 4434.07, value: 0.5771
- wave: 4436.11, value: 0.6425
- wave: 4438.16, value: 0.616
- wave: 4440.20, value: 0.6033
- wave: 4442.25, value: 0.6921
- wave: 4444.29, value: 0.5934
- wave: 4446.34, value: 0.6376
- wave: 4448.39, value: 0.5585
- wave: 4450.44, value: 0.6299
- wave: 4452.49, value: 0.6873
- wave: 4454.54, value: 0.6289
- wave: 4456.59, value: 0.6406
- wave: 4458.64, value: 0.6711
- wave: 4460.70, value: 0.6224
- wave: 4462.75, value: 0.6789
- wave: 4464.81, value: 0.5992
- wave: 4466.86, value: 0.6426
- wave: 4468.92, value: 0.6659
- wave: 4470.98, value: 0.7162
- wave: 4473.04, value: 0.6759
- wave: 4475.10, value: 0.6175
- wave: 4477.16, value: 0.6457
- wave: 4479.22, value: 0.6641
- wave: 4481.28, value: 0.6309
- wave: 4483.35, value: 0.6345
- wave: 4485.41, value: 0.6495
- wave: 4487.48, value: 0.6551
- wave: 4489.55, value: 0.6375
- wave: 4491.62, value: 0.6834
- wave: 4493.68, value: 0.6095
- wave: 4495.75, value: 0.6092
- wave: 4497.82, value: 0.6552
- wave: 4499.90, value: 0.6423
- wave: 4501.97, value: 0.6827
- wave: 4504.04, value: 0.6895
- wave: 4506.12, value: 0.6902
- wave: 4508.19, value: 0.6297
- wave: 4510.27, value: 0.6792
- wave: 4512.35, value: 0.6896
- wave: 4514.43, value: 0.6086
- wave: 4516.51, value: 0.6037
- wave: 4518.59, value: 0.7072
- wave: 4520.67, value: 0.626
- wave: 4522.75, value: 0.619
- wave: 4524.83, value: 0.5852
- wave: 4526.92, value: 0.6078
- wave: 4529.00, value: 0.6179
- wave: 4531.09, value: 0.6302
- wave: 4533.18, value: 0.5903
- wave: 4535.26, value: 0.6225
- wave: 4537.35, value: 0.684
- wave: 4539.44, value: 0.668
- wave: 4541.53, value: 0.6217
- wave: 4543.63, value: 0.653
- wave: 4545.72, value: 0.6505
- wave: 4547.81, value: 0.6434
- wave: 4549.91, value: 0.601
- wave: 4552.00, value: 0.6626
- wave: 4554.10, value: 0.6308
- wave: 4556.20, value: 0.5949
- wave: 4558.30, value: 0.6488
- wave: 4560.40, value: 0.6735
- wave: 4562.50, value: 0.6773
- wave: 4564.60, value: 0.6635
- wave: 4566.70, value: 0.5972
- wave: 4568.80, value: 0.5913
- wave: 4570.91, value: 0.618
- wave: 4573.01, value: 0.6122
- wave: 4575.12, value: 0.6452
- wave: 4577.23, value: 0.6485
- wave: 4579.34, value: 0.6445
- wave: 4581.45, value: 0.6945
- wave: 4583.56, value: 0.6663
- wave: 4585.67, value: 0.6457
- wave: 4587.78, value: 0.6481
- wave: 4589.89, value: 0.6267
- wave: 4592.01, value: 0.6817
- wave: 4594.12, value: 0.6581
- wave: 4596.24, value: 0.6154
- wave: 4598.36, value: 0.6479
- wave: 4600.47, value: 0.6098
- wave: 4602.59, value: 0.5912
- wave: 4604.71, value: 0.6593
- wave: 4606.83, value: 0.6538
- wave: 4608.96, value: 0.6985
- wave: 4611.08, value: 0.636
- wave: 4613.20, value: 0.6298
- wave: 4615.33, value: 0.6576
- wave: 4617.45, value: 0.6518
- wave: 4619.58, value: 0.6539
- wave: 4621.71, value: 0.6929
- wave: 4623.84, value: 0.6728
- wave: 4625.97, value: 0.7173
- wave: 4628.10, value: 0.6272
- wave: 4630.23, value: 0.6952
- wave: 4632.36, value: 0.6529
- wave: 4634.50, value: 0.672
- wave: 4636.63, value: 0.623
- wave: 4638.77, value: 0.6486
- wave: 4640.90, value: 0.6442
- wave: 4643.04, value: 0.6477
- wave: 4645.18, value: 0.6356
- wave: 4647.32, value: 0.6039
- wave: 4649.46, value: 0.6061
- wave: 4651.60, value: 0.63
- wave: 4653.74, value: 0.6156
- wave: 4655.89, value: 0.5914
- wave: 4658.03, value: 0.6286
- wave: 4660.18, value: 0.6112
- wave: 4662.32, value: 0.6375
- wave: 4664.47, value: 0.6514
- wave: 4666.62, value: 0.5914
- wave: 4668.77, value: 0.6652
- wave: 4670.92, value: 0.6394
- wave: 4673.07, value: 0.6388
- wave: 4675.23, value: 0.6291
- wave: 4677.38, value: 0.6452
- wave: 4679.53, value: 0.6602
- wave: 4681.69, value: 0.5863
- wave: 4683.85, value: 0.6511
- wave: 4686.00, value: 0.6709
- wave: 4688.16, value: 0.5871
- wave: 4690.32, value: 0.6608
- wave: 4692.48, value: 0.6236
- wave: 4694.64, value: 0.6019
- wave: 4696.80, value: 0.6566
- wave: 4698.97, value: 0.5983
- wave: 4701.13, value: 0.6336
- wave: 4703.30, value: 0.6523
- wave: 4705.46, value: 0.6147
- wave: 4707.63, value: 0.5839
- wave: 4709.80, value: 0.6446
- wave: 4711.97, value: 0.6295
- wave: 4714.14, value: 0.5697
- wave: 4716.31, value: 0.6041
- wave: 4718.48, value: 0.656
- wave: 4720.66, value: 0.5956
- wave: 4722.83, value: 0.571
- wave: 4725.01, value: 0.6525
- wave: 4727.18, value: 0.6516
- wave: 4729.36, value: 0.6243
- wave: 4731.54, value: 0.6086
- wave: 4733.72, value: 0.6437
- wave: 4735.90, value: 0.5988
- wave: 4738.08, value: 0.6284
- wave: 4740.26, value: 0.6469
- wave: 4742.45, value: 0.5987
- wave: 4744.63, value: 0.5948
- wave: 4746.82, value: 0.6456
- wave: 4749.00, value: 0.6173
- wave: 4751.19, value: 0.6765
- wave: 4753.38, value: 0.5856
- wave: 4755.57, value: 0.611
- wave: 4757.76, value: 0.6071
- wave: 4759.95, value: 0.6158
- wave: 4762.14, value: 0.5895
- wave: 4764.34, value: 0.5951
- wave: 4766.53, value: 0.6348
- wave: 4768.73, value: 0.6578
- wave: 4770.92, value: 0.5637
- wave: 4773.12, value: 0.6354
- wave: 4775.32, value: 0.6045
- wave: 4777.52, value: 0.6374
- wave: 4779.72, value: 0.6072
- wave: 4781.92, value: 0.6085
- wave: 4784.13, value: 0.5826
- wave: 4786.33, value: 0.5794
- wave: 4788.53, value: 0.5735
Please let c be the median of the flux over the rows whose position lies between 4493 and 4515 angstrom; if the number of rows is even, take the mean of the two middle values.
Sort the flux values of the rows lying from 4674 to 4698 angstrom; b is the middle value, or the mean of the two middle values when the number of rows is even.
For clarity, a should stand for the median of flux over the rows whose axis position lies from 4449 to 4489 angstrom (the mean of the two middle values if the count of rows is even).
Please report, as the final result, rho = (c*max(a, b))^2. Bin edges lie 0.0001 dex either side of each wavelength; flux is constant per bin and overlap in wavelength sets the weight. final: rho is 0.179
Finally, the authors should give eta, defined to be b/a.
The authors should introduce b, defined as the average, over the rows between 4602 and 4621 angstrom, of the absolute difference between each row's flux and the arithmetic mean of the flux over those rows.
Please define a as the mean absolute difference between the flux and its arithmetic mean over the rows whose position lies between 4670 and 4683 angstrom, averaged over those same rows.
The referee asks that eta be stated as 1.14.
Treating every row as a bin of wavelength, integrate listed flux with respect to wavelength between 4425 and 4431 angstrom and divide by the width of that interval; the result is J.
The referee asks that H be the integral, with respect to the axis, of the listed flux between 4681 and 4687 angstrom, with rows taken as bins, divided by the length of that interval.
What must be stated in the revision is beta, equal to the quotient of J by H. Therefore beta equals 1.075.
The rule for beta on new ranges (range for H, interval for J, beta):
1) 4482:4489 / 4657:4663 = 0.970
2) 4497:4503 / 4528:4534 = 0.929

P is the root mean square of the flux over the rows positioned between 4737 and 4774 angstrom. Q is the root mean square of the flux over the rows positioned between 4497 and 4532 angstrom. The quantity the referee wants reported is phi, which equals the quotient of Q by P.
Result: 1.04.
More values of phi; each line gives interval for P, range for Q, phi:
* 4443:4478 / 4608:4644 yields 1.03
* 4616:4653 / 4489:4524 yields 1.00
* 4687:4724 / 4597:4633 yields 1.06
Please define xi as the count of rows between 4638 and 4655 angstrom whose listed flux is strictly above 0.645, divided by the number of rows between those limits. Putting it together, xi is 0.25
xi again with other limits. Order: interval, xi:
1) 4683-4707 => 0.45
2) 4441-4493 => 0.48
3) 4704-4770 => 0.23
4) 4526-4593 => 0.50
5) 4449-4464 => 0.43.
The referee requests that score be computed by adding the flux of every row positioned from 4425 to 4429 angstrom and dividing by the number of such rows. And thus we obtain 0.69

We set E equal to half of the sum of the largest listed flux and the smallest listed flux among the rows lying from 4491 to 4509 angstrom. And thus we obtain 0.650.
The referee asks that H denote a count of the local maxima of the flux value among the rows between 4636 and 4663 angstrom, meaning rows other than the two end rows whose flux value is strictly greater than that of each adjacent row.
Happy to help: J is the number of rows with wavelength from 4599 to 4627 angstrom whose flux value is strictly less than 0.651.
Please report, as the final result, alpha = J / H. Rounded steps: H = 4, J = 4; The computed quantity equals 1.0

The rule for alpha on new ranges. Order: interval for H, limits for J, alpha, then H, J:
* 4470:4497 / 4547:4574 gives 3.0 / 3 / 9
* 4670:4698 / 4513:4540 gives 3.3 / 3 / 10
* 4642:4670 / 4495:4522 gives 2.0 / 3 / 6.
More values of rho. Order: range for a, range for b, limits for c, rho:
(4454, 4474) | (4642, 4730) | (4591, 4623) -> 0.183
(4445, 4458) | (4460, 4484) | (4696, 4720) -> 0.164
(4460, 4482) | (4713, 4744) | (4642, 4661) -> 0.158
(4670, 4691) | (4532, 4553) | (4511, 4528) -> 0.158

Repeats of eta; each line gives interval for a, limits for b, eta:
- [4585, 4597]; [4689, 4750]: 1.39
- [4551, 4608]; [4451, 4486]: 0.99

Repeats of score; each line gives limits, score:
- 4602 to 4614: 0.64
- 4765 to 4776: 0.62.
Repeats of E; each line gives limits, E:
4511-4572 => 0.646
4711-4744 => 0.613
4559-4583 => 0.643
